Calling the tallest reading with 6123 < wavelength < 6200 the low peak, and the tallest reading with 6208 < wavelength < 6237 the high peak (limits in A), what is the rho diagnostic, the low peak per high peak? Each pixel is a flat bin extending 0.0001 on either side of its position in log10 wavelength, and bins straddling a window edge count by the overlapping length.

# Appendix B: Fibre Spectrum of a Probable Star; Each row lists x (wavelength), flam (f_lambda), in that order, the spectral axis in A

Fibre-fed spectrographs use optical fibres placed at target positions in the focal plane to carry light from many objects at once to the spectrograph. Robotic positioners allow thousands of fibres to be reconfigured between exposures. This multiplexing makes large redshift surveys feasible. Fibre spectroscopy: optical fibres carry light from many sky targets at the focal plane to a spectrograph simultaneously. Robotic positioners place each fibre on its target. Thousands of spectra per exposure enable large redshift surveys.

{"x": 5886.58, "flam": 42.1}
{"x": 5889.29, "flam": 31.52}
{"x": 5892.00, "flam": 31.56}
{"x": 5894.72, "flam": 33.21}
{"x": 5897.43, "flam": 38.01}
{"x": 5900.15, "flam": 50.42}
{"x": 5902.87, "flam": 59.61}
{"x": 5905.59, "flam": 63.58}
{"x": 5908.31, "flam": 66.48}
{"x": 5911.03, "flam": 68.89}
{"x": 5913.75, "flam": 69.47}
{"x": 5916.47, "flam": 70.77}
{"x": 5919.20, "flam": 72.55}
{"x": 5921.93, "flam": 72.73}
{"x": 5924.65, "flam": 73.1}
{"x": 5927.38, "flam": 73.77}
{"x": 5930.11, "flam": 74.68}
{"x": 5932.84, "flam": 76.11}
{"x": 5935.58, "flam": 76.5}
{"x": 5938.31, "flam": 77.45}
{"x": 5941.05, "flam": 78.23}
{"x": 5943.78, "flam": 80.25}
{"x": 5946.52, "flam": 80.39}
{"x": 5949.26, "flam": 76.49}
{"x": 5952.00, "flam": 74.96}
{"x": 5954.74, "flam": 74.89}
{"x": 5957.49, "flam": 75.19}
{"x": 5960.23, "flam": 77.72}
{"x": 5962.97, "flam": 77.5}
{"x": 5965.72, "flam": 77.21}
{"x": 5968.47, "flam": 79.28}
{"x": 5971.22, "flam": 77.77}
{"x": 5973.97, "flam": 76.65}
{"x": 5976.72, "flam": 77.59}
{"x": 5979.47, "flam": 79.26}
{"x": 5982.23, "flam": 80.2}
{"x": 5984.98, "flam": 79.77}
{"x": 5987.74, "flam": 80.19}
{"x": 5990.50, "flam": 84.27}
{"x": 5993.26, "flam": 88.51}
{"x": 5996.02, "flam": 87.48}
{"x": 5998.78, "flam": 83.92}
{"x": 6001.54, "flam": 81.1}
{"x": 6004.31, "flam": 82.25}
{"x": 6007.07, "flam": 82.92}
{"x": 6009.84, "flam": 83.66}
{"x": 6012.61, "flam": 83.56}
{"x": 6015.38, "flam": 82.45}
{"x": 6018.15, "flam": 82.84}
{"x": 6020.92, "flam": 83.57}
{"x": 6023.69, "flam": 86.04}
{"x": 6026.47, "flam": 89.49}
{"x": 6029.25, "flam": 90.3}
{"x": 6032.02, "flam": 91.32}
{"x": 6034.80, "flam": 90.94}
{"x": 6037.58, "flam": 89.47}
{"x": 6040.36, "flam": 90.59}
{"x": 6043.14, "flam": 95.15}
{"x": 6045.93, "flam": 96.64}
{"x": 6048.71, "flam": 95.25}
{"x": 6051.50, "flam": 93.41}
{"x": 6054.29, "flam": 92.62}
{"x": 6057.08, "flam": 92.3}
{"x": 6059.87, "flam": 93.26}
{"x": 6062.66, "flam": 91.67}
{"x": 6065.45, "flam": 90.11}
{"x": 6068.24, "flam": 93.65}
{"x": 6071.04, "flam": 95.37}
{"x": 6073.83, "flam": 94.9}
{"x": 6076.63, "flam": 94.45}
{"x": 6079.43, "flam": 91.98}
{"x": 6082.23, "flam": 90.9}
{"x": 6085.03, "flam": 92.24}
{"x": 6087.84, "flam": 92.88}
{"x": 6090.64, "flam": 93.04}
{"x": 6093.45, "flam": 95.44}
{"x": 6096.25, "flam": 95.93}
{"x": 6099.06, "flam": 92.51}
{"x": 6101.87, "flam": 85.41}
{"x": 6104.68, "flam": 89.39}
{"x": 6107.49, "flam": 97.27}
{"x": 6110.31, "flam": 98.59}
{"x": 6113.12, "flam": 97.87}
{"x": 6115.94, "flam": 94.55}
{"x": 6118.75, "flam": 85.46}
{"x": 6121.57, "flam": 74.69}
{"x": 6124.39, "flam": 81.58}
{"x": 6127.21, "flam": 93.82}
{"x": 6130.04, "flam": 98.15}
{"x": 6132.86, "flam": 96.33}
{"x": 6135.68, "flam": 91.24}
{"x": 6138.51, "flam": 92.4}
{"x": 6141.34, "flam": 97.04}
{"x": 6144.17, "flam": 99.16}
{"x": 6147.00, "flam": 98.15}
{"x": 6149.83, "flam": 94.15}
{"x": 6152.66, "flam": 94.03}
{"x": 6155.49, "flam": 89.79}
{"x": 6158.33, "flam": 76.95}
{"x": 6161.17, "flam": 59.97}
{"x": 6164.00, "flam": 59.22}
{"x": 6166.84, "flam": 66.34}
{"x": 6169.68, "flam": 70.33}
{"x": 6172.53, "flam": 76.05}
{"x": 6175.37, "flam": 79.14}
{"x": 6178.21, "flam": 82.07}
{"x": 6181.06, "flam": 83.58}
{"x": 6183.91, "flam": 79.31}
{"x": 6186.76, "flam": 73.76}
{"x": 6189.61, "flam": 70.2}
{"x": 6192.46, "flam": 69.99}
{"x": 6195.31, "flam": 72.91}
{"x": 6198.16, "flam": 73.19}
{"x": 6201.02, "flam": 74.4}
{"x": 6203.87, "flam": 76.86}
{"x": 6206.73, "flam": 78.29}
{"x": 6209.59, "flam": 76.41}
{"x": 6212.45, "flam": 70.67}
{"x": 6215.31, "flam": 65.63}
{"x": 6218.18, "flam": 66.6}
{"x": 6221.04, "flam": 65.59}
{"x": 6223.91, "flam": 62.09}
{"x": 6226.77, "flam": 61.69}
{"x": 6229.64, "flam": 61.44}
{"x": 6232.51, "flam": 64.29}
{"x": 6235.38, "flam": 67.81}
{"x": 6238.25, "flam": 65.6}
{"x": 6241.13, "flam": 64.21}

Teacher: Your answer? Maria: 1.30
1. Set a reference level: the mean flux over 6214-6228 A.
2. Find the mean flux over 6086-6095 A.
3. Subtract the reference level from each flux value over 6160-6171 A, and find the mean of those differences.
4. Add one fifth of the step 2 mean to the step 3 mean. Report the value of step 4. 18.4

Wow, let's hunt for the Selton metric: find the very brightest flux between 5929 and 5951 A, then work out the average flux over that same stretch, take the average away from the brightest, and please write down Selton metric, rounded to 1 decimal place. 2.9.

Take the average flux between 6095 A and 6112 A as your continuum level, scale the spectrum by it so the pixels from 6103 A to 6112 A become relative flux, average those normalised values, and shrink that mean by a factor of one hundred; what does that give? 0.0102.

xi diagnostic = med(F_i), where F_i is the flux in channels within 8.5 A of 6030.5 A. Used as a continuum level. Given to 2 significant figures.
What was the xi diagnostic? 90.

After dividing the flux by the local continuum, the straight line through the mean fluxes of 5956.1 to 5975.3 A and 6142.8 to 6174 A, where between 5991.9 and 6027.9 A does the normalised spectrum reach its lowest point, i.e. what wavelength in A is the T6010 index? 6001.54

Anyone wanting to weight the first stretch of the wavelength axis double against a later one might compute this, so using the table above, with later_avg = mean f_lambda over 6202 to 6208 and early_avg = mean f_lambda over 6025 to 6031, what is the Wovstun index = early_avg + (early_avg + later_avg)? 257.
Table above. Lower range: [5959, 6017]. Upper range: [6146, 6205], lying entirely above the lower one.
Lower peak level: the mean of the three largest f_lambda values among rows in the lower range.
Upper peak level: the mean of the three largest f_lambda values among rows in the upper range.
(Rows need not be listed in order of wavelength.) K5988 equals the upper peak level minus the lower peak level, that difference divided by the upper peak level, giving 0.091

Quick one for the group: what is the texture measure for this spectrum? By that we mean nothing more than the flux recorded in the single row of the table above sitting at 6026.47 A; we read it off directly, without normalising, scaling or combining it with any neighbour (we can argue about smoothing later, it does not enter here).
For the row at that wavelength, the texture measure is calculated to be 89.49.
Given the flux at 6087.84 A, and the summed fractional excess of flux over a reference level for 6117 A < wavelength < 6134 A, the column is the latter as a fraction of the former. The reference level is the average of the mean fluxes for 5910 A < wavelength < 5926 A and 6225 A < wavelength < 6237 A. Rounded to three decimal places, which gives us 0.020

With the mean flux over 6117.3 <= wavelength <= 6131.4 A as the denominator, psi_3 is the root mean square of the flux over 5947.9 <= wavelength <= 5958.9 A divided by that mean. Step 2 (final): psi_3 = 0.87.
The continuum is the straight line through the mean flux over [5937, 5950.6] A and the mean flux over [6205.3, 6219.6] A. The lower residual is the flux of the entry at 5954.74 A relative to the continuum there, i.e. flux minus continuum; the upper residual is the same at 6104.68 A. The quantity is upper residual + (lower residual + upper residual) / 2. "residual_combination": 20.9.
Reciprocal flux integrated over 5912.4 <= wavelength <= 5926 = 0.19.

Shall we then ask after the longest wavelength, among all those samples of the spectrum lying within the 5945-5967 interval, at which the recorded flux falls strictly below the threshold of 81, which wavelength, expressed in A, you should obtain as 5965.72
